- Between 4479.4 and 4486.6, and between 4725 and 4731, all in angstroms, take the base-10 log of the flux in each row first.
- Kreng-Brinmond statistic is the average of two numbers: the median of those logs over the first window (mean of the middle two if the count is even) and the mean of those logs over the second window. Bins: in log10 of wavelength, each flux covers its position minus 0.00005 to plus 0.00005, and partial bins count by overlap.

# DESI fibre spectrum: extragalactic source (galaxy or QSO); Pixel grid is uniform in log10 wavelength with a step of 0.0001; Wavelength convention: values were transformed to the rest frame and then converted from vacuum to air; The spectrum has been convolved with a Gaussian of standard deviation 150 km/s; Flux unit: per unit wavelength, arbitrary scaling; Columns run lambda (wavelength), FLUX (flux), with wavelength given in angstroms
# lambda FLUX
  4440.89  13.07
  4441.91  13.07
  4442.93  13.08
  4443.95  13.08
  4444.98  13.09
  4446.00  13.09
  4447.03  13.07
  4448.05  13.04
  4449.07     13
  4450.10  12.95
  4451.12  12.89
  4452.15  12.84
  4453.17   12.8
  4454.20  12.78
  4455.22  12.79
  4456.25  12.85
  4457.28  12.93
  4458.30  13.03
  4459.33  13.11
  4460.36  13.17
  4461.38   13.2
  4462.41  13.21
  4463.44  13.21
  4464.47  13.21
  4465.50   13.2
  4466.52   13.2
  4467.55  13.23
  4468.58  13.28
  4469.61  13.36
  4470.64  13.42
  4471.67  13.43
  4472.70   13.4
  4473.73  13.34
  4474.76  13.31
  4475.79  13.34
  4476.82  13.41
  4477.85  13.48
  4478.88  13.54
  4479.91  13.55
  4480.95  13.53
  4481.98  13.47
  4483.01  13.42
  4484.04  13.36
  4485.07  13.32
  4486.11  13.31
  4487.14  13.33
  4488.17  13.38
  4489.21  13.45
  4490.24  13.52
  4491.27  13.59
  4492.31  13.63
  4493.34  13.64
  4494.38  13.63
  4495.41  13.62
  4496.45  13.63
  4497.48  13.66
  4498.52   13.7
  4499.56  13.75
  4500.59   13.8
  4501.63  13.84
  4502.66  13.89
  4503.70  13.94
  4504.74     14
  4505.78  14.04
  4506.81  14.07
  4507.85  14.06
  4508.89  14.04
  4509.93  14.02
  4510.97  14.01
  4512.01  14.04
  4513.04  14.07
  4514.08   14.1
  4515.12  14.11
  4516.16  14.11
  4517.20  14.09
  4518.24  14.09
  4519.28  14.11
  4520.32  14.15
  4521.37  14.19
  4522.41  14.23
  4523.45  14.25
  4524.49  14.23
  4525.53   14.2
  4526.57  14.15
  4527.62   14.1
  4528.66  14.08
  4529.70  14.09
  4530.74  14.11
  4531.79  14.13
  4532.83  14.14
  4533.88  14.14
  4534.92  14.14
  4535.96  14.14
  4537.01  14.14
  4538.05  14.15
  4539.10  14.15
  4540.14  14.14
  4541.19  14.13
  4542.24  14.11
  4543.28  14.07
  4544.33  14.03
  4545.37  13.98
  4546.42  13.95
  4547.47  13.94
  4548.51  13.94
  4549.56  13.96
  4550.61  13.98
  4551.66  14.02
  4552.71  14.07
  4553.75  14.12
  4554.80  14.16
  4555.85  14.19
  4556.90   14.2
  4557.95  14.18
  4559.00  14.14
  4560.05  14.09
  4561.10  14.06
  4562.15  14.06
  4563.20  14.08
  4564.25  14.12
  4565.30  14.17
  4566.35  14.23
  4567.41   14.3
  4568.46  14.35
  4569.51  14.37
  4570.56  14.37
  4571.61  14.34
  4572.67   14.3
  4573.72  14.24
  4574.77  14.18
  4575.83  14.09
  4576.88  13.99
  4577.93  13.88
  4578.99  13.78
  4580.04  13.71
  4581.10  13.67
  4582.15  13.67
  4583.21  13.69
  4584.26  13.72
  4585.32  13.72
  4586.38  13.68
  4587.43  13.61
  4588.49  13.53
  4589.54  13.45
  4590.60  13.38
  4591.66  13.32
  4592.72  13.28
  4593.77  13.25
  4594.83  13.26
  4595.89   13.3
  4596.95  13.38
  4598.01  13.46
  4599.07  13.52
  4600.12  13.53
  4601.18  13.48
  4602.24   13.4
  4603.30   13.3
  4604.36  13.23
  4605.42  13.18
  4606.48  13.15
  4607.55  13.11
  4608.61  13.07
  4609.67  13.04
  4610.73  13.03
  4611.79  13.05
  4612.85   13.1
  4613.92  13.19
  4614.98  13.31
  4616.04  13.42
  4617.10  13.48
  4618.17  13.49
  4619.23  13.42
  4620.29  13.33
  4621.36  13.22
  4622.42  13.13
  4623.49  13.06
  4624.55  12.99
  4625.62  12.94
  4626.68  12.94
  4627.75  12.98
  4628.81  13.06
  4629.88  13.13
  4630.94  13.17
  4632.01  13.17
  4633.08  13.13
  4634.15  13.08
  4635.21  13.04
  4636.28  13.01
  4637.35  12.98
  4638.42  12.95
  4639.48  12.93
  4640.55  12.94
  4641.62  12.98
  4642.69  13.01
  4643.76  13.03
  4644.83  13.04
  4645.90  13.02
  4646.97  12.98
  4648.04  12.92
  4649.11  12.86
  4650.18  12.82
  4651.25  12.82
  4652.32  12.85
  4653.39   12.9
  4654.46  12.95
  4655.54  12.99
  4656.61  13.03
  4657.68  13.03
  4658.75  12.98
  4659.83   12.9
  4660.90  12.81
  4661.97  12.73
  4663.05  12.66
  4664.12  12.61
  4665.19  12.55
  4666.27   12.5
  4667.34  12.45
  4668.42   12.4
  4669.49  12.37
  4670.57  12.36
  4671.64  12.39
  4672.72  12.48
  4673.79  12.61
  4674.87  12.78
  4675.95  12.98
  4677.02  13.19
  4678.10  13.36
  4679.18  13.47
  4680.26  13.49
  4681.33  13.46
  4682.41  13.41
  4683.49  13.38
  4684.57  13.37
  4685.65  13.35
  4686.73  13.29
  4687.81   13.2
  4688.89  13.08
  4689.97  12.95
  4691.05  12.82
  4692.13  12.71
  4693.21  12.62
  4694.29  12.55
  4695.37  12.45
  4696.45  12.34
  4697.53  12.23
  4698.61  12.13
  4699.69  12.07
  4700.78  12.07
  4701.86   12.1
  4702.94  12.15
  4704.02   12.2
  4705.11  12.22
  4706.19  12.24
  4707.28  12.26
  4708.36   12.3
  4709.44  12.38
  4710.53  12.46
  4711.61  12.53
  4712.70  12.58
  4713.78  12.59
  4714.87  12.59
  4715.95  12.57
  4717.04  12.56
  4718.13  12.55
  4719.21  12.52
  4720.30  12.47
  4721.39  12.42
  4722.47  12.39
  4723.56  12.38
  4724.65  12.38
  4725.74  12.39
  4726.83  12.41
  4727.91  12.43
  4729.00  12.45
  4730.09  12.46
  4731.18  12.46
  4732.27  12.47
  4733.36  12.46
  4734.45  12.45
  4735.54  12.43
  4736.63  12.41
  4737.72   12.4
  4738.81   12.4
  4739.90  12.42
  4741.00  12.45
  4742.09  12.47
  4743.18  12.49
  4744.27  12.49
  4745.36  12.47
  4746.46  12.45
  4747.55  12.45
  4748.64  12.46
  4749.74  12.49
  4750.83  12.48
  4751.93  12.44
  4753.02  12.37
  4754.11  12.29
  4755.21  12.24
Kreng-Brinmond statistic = 1.11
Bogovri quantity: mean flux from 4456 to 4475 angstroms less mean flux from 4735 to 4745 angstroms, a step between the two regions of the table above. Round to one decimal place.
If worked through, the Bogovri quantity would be 0.8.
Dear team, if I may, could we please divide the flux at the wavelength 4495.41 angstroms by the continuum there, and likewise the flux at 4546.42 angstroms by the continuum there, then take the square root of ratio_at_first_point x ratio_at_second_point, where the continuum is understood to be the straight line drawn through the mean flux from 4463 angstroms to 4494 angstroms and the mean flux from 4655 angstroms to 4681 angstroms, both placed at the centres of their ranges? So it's 1.039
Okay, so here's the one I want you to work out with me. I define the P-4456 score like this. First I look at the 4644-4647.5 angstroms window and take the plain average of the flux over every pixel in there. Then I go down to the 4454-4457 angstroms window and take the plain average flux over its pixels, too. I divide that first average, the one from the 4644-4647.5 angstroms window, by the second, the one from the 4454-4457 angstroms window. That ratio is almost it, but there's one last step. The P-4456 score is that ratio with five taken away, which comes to -3.98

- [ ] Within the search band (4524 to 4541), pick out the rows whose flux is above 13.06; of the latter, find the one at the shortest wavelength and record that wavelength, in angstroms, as 4524.49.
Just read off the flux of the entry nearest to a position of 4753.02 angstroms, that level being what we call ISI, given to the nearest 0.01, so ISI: 12.37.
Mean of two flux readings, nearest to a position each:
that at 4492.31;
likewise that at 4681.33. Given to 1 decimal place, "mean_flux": 13.5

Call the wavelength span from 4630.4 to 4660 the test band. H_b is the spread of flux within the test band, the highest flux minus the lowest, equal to 0.35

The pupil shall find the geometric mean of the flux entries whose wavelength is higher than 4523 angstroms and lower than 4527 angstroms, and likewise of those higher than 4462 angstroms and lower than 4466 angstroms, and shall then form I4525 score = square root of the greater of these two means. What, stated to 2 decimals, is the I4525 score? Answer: 3.77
